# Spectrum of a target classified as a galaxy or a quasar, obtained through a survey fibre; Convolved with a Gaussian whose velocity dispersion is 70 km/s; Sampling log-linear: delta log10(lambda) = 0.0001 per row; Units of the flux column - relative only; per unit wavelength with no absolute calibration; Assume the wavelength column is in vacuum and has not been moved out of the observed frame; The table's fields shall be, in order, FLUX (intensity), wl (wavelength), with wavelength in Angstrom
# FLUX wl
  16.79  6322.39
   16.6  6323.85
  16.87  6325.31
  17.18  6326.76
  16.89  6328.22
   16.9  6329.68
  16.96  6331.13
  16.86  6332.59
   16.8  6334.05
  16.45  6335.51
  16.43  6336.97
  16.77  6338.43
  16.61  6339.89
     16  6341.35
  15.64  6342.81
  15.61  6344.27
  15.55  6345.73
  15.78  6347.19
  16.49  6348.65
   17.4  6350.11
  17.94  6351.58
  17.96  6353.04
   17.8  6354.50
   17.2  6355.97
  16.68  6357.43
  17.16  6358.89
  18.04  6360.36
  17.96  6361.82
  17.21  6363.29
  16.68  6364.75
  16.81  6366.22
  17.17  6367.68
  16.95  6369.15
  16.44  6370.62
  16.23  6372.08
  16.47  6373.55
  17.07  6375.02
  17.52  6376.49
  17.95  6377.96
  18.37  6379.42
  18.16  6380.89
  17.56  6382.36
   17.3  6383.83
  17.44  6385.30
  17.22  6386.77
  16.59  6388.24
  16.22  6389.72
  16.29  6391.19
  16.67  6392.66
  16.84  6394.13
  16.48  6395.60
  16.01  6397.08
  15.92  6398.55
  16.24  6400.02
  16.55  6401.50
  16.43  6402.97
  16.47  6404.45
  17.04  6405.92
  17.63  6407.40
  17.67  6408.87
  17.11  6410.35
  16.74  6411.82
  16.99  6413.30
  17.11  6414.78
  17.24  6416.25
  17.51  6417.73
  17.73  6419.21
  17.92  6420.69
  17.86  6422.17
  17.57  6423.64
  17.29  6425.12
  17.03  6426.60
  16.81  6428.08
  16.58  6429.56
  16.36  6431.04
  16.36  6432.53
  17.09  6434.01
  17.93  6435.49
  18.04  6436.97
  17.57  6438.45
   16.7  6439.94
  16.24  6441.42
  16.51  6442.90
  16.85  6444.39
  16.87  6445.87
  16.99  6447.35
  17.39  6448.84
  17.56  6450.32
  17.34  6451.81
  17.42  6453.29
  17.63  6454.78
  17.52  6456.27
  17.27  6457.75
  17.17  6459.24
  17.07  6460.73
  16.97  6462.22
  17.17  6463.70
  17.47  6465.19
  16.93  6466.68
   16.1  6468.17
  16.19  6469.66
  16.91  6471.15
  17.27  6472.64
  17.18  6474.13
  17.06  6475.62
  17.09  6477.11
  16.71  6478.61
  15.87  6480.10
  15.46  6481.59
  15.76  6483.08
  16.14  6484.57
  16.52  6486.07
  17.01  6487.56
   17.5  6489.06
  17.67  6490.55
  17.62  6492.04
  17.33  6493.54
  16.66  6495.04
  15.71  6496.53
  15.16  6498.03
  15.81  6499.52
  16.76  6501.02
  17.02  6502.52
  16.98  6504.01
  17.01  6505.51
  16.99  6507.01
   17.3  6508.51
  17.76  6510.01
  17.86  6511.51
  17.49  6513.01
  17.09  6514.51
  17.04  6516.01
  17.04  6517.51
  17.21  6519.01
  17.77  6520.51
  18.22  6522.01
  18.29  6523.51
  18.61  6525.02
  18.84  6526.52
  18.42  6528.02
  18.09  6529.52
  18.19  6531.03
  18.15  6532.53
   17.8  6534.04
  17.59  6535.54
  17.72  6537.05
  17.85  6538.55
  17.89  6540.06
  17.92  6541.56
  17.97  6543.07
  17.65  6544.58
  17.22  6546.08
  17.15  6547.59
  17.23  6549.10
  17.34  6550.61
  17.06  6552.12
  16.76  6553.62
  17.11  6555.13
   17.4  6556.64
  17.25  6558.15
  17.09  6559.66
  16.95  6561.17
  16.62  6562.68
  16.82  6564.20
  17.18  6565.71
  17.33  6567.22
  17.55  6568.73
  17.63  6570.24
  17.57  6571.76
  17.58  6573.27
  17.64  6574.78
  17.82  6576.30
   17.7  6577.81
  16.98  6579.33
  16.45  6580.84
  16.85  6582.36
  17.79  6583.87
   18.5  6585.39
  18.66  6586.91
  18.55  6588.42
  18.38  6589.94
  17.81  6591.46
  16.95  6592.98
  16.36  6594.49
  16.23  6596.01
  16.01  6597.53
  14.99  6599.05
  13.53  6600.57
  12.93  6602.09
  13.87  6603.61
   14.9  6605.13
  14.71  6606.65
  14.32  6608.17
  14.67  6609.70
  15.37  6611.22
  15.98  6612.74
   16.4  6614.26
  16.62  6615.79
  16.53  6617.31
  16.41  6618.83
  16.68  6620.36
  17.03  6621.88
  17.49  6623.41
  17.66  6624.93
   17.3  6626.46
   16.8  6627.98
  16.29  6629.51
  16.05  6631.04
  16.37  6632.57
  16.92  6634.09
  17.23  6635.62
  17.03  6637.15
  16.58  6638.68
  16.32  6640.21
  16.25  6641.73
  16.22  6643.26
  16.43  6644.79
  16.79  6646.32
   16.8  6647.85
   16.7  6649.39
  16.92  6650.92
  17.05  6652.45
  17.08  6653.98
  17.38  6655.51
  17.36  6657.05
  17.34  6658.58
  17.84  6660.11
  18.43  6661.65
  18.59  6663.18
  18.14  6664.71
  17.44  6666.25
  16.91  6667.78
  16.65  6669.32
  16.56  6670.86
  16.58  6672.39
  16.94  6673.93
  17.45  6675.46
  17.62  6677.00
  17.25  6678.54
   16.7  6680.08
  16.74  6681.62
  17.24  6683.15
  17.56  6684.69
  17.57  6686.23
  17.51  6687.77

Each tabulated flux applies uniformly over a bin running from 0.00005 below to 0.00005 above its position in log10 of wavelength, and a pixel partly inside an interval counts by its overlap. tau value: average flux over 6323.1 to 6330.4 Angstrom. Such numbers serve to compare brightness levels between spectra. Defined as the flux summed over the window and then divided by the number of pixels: 16.9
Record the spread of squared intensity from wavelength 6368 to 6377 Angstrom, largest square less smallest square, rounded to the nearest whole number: 44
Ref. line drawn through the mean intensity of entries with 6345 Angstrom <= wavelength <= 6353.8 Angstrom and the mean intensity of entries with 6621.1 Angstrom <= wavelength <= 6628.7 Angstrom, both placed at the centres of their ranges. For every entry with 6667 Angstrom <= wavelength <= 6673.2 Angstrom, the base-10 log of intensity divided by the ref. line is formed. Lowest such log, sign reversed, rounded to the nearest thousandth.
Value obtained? 0.020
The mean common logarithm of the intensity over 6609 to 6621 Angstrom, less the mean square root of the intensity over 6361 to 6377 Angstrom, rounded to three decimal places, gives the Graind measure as -2.911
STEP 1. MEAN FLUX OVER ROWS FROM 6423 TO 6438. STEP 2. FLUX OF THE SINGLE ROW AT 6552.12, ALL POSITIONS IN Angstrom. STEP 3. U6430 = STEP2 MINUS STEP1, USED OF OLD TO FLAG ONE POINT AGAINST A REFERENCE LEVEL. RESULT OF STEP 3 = -0.05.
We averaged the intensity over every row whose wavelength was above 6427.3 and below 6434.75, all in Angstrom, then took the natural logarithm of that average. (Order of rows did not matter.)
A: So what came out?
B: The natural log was 2.81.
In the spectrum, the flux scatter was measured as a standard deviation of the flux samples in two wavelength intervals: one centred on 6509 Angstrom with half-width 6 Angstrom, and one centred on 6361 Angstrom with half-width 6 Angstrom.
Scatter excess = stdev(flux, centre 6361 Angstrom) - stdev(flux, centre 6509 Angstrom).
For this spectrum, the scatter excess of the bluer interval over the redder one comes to 0.2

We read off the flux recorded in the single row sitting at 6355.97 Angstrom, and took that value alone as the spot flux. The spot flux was 17.2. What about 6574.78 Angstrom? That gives 17.64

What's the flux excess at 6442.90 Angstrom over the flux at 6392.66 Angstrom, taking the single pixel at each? -0.2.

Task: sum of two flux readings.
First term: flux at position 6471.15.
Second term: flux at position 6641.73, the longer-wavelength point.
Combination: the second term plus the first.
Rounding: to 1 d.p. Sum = 33.2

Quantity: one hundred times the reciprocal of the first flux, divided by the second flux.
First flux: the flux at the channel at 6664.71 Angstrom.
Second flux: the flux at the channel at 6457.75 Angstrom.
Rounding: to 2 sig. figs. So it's 0.32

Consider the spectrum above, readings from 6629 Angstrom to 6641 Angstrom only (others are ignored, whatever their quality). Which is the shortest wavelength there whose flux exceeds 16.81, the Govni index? 6634.09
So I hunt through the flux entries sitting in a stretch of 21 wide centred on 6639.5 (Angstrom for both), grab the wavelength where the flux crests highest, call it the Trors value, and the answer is 6635.62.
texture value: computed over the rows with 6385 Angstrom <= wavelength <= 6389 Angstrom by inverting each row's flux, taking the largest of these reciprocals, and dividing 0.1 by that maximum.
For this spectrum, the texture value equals 1.66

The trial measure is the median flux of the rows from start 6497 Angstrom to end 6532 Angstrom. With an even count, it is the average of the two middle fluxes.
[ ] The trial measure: 17.3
